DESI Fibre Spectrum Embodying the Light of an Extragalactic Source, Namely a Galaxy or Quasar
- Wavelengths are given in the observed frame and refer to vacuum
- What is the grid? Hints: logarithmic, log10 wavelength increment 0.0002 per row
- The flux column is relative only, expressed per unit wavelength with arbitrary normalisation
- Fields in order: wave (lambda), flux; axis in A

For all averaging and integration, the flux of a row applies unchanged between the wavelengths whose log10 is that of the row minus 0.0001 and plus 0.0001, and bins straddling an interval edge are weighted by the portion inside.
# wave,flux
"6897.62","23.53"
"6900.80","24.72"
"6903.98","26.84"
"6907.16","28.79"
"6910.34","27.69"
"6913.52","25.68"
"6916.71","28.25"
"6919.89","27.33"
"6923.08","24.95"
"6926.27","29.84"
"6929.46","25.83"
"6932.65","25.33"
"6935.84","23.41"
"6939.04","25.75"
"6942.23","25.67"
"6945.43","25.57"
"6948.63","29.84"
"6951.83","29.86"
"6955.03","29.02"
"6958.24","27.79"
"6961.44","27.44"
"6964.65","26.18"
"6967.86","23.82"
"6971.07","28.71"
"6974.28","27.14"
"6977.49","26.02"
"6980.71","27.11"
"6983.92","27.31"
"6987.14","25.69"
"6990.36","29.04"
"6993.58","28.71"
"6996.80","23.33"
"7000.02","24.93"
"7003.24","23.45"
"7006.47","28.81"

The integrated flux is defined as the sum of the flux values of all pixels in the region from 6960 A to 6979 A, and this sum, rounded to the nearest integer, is 159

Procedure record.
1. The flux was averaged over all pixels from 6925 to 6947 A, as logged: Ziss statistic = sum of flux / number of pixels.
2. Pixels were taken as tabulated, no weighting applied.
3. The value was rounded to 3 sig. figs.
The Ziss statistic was 25.9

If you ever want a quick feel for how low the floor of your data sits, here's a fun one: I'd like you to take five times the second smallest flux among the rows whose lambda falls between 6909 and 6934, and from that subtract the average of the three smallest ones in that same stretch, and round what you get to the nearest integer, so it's 101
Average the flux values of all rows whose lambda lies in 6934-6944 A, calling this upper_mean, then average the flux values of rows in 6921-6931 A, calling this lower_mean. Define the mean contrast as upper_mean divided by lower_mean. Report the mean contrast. 0.93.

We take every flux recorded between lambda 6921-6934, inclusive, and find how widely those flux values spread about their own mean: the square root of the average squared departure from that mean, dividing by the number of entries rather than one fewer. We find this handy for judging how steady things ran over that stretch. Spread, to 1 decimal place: 2.0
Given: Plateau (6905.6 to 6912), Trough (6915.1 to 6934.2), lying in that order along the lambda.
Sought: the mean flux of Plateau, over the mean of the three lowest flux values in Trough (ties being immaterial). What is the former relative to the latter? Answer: 1.11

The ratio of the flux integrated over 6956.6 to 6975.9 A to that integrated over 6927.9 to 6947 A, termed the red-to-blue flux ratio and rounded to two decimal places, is 1.07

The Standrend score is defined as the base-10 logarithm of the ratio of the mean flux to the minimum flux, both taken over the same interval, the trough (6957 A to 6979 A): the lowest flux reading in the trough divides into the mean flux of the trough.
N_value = 0.050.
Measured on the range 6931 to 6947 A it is 0.031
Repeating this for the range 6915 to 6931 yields 0.038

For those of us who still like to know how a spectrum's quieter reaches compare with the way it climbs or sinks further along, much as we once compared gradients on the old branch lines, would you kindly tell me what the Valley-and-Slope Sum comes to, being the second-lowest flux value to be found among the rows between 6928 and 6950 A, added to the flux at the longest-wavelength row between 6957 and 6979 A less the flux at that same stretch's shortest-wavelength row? 23.6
